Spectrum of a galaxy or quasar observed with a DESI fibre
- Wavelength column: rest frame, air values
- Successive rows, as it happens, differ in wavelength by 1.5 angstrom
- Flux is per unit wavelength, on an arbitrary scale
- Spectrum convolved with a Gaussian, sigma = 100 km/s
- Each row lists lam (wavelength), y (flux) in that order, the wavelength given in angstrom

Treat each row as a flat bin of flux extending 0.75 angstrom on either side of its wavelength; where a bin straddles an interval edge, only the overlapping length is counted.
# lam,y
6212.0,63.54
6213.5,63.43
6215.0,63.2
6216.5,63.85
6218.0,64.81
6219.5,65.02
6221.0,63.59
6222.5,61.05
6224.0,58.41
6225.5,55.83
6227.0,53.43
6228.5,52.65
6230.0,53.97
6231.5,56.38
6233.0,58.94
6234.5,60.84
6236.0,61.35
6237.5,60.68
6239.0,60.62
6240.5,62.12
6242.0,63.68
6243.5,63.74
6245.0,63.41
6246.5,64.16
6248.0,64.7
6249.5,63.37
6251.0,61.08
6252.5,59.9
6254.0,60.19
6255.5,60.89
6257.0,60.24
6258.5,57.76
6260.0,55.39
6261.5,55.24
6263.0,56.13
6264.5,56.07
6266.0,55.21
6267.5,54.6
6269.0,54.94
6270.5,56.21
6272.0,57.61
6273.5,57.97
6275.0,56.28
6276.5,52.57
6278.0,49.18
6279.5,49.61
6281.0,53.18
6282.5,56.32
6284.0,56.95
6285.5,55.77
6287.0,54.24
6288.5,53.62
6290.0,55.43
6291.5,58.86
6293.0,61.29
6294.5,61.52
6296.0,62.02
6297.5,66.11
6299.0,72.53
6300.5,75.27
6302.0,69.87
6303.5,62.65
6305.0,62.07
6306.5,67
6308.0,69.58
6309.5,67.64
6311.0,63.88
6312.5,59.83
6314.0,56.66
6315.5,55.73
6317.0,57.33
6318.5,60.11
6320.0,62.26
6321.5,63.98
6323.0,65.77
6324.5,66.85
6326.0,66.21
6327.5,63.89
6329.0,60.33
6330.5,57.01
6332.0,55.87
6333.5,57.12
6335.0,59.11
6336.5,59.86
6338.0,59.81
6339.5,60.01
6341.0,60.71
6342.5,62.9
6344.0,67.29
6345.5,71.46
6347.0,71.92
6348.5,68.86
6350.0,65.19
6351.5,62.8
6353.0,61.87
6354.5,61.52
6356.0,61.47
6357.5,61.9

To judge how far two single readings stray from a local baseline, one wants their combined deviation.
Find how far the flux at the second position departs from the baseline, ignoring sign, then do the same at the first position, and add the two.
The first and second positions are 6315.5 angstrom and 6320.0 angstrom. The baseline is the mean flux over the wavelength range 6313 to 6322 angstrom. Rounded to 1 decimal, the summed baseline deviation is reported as 6.5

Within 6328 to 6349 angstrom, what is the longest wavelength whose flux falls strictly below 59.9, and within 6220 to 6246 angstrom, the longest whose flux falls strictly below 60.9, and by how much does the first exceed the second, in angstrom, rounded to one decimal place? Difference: 99.0 angstrom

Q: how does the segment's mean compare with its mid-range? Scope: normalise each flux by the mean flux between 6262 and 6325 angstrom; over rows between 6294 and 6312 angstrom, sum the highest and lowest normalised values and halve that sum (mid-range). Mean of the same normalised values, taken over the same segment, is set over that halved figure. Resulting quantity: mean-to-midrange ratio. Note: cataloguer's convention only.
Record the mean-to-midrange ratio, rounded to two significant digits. 0.97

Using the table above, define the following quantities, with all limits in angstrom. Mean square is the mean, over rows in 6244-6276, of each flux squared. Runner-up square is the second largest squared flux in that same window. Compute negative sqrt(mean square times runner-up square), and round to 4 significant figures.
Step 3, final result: -3768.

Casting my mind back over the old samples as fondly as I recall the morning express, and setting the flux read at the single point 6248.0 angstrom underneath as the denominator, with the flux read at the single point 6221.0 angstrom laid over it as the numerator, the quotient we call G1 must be 0.98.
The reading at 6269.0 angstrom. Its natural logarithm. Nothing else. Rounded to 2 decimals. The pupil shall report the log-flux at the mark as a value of 4.01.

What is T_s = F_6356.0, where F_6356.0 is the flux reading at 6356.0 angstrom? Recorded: 61.47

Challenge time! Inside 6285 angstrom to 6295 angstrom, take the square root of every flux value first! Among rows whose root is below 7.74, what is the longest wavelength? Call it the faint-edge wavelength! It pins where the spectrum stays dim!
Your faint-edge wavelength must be 6291.5 angstrom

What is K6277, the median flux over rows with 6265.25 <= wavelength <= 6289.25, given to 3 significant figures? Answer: 55.1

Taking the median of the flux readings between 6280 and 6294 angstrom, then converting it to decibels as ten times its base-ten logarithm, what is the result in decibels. 17.46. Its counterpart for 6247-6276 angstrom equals 17.60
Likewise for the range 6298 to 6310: 18.36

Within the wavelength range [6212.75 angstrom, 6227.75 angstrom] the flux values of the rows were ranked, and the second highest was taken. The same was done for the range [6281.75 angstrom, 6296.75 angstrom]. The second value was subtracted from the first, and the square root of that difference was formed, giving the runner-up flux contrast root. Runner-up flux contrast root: 1.81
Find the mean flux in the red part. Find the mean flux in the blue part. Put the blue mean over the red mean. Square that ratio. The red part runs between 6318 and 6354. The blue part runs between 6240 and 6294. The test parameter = 0.840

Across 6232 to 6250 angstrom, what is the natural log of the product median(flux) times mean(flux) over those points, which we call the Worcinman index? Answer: 8.27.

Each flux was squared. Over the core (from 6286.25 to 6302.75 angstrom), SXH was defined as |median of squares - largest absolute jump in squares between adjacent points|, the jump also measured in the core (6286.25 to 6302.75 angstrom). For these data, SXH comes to 2895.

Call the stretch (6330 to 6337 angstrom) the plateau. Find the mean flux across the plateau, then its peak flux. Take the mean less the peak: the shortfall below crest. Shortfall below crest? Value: -2.1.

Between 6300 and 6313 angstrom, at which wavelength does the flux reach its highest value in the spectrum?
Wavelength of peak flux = 6300.5 angstrom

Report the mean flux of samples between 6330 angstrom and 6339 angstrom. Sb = 58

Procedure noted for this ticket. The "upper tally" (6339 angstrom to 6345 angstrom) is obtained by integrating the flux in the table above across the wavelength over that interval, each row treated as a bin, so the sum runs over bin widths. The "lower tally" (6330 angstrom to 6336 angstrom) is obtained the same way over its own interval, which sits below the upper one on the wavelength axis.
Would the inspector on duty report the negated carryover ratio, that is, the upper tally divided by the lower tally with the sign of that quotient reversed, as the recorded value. -1.10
